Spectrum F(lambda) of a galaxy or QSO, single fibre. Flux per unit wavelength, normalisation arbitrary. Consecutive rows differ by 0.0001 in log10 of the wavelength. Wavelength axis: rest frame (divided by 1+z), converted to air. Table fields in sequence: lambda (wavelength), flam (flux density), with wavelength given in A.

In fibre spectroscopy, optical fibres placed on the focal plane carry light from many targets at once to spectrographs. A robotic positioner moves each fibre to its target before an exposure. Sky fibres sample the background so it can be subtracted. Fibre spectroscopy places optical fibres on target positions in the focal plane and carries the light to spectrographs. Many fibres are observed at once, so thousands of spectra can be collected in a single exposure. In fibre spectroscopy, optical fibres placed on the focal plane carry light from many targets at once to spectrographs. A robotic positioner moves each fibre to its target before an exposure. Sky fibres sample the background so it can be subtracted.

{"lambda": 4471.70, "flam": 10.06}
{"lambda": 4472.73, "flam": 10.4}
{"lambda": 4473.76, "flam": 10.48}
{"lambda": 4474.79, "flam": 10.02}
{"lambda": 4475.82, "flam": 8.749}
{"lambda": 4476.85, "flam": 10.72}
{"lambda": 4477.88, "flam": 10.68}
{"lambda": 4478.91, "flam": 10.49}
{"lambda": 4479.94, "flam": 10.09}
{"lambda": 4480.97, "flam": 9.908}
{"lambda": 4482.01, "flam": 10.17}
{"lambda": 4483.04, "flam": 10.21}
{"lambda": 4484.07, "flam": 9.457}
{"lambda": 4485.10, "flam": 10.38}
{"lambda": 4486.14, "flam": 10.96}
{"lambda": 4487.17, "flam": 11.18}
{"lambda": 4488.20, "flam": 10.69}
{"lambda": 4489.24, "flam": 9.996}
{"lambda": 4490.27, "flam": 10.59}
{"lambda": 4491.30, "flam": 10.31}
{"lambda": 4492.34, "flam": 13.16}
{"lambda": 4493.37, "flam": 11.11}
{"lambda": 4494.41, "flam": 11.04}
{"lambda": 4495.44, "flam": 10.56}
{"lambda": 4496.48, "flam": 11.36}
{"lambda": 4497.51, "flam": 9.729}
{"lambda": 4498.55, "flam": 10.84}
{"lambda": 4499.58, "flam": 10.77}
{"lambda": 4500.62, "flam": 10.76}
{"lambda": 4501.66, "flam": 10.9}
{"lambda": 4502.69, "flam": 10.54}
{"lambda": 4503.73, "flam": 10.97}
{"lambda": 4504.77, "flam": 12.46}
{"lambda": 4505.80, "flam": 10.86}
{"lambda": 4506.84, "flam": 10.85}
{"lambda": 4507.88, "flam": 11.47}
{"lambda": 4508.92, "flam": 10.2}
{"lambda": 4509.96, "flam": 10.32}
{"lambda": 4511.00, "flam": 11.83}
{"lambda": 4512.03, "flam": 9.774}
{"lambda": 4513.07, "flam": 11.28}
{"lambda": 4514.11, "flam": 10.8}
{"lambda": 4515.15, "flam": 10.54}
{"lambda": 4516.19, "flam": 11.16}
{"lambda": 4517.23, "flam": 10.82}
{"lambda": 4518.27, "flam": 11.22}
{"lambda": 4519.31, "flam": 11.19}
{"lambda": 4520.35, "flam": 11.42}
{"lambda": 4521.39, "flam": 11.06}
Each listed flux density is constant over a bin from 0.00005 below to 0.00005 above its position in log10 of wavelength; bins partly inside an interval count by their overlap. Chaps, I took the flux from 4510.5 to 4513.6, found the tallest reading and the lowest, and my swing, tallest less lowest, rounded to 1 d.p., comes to 2.1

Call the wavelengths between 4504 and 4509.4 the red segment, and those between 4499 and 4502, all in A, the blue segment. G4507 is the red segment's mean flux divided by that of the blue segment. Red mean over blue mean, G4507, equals 1.03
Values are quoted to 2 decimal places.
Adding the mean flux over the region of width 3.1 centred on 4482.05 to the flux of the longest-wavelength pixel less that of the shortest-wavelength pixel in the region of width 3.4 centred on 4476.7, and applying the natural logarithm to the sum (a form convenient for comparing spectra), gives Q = 2.49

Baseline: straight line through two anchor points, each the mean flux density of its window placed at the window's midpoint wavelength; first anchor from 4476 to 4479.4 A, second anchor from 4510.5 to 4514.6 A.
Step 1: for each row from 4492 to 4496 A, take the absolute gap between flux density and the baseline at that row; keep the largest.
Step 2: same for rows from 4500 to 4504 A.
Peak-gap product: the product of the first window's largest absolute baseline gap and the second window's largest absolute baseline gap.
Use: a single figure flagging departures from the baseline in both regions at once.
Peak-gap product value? 0.7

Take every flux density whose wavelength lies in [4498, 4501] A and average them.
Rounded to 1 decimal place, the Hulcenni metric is 10.8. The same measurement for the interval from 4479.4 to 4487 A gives 10.2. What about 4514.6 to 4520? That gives 11.0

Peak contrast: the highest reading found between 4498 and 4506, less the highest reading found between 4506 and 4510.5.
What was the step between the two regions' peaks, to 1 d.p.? 1.0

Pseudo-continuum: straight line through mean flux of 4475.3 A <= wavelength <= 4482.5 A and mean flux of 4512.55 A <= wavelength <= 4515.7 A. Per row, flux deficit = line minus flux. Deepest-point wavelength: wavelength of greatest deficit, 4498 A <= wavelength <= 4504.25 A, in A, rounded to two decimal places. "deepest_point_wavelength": 4502.69 A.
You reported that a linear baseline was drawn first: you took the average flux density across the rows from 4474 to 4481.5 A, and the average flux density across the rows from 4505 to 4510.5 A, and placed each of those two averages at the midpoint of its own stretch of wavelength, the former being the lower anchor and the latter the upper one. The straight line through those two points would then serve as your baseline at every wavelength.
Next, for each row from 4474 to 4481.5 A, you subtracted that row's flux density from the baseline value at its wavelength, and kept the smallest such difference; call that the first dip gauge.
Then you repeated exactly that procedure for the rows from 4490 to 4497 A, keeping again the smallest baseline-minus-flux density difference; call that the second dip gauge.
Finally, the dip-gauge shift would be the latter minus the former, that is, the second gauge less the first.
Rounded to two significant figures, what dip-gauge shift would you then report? -2.1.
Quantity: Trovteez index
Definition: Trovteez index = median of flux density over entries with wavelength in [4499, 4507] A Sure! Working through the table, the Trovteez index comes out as 10.9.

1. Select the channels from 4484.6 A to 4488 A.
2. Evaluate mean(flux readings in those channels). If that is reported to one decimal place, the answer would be 10.8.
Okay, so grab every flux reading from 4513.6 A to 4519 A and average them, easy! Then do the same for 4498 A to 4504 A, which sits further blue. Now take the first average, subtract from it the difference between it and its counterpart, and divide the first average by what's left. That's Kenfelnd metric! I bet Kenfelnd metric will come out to 1.01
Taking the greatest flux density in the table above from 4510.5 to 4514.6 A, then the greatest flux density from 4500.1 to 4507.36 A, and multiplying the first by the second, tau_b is 147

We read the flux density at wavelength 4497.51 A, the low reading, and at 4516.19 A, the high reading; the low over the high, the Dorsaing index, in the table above 0.87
